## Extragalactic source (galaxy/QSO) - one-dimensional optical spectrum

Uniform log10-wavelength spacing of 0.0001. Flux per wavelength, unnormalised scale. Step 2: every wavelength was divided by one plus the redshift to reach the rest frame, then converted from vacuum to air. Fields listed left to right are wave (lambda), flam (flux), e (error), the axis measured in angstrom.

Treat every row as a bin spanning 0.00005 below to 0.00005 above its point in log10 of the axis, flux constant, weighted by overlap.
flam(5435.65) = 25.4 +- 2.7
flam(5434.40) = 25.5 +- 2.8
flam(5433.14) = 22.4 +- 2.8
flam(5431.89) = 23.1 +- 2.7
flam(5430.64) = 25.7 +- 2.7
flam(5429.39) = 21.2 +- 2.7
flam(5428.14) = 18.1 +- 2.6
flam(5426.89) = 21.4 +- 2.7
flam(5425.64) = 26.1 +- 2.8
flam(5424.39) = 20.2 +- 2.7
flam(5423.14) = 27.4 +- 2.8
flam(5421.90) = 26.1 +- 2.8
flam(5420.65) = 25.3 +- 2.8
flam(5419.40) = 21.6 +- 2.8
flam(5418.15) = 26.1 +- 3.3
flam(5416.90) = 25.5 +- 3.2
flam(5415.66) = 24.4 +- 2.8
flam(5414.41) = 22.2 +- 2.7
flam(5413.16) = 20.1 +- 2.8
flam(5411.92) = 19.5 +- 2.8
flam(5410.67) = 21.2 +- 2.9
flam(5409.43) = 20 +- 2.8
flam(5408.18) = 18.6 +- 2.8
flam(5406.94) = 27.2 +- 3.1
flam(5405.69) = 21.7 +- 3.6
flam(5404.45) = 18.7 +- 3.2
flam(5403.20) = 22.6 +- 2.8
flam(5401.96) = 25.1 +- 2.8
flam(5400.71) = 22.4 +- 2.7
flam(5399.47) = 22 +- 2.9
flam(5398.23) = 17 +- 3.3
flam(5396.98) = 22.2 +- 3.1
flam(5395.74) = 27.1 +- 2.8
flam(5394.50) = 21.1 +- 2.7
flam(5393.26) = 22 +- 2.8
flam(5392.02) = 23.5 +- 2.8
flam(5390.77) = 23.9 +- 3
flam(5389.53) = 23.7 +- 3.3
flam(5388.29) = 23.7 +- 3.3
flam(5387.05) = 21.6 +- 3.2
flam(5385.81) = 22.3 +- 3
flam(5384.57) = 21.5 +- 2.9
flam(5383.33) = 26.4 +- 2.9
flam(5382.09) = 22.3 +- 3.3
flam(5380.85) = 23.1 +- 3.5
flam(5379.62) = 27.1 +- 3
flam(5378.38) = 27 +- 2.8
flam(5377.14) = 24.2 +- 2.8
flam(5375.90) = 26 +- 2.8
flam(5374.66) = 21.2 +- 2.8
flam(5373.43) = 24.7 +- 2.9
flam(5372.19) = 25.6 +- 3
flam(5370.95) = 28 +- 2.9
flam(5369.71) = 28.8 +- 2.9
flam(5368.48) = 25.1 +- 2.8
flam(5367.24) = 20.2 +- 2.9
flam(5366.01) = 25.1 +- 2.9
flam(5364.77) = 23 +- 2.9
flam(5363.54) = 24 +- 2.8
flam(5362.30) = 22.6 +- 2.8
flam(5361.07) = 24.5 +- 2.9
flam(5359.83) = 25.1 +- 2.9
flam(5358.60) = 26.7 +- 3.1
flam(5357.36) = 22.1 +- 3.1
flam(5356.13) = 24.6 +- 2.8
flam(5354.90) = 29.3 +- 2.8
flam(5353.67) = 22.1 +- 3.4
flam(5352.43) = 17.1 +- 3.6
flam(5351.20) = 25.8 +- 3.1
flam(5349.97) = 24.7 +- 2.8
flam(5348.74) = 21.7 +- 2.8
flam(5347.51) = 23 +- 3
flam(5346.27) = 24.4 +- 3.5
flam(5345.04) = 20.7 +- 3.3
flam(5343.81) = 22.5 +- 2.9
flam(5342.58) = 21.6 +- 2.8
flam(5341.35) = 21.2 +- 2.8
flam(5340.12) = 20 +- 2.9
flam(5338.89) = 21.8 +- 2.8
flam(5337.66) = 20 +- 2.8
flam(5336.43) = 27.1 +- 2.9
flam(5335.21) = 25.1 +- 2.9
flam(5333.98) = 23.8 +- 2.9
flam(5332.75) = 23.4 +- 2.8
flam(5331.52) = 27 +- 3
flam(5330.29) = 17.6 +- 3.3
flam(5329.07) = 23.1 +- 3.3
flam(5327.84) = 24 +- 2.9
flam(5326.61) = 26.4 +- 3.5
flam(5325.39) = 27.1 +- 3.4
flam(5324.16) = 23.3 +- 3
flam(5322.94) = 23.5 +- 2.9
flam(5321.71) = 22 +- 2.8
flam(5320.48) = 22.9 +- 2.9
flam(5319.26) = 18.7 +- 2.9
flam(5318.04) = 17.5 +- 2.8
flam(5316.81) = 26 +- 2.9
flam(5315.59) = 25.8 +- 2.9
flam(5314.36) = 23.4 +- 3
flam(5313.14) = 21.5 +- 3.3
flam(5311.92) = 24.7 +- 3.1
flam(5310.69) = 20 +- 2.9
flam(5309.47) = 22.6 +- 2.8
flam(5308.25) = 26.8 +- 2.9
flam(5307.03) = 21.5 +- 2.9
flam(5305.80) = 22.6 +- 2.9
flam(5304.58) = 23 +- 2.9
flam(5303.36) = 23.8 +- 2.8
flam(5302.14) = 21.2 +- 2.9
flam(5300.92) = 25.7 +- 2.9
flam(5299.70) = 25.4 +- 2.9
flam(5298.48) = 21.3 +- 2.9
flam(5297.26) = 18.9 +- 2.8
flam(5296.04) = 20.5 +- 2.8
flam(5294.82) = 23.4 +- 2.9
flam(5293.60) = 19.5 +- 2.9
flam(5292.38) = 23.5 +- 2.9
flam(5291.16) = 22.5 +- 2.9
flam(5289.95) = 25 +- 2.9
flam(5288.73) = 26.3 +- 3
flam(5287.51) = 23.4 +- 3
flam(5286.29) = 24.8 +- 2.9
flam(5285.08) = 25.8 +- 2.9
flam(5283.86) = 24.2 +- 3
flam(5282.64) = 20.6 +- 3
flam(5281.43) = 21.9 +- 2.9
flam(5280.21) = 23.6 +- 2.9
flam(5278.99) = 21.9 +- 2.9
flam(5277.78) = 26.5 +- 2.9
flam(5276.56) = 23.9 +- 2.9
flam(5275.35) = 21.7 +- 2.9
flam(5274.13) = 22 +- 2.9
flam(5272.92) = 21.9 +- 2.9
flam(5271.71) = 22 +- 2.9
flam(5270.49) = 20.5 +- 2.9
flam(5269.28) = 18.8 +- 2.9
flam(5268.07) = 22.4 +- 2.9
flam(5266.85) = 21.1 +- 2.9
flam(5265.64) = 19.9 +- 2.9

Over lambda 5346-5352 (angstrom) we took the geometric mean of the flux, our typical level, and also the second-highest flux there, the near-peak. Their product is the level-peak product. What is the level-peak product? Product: 590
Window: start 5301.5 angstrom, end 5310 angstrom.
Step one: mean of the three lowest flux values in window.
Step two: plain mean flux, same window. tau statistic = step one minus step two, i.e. -1.3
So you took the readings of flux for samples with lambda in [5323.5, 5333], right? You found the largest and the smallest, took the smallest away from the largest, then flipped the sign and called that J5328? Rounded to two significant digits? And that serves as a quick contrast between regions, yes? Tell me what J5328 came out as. -9.5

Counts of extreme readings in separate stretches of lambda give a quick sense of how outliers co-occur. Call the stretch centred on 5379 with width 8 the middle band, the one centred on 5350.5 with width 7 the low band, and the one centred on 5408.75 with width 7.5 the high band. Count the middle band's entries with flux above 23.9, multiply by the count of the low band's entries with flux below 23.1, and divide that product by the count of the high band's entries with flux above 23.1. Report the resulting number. 16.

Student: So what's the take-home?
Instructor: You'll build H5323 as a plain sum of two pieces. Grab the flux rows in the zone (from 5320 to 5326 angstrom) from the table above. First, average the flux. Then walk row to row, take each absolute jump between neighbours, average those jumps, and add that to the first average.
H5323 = 25.4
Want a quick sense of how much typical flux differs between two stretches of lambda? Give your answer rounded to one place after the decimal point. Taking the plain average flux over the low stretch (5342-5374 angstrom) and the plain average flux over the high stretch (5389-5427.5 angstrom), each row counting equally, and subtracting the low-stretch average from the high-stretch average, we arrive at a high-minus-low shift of -1.2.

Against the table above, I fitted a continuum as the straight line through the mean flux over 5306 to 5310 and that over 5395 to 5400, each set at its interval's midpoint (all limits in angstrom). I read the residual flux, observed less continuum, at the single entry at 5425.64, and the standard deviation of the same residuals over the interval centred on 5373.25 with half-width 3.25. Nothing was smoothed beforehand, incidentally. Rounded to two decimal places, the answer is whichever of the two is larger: 4.51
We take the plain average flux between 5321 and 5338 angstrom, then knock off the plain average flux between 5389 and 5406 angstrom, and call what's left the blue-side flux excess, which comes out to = 1.5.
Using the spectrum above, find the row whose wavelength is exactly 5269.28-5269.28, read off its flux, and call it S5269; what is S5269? 18.8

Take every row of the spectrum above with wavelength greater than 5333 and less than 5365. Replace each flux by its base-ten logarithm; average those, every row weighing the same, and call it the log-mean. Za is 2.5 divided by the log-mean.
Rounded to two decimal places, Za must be 1.83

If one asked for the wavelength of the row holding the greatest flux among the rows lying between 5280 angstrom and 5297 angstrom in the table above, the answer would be 5288.73 angstrom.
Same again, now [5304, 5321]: 5308.25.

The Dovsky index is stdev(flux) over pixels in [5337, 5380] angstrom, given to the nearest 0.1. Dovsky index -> 2.7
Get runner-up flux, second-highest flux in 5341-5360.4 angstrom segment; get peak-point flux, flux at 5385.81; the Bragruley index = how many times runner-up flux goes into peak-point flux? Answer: 0.84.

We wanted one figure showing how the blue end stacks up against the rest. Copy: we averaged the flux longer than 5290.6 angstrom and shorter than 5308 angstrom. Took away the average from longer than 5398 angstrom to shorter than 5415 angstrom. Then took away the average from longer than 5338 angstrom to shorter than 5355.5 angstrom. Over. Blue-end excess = -21.5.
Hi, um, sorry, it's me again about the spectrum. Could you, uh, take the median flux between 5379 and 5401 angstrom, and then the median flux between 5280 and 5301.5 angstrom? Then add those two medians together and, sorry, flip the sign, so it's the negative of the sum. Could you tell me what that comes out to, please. -45.8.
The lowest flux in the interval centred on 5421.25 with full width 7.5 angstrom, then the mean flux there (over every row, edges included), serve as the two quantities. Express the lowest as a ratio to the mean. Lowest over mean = 0.826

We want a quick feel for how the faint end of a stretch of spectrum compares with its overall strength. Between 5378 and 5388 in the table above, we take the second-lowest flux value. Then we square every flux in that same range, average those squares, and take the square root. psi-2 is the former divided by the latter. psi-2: 0.90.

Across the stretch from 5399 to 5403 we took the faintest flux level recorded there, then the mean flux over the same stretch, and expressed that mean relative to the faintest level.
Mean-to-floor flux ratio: 1.05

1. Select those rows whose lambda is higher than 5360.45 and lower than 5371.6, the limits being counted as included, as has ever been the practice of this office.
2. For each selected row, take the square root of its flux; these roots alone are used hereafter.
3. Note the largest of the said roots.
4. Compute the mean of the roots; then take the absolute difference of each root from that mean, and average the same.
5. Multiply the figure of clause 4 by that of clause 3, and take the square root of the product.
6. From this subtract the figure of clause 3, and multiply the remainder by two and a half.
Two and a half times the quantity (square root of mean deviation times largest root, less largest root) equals -10.9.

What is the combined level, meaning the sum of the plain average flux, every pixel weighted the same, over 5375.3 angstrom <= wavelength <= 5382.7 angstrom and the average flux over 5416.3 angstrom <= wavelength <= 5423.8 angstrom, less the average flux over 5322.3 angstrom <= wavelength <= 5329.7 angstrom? 25.7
